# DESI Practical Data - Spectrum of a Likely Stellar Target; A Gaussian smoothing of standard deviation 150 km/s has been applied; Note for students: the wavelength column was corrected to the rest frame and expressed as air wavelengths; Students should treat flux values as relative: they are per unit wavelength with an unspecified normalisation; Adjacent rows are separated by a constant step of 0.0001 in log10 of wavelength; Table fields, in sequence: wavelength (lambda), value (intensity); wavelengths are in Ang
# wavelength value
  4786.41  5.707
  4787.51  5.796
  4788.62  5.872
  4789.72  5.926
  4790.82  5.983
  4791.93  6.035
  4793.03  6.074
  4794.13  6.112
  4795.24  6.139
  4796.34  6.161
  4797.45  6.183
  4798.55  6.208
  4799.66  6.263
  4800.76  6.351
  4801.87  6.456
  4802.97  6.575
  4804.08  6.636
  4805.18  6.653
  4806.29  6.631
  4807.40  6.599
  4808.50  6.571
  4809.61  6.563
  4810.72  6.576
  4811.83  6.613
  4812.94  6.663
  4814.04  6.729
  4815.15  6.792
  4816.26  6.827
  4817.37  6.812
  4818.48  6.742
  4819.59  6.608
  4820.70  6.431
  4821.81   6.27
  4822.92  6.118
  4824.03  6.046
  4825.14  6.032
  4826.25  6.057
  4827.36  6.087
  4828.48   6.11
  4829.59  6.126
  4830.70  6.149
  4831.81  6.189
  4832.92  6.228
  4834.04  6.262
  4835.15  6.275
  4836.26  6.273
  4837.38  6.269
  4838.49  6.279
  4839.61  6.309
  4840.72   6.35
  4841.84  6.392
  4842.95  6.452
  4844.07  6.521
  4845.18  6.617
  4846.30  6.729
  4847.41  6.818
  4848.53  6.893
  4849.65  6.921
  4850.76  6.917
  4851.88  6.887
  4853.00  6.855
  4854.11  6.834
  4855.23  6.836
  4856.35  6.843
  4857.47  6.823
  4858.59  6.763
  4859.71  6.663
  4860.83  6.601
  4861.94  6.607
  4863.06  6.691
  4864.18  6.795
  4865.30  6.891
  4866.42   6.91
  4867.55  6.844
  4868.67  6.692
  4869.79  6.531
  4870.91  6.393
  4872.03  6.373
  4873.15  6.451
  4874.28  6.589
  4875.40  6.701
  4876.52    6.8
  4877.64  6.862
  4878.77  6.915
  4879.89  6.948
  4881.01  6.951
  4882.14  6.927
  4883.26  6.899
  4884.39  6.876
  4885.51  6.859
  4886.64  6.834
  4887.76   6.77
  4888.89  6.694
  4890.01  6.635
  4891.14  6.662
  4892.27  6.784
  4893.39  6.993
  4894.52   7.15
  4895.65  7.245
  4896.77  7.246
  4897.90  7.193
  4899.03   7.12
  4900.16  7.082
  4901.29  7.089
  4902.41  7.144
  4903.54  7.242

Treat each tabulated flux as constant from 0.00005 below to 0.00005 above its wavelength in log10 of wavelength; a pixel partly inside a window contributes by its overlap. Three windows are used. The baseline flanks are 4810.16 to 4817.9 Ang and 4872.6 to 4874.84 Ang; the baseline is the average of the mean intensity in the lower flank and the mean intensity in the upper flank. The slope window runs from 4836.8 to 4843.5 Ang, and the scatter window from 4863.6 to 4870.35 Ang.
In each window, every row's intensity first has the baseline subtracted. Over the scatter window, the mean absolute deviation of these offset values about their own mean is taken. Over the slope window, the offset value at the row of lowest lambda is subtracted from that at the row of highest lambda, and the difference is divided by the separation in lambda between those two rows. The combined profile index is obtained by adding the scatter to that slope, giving 0.14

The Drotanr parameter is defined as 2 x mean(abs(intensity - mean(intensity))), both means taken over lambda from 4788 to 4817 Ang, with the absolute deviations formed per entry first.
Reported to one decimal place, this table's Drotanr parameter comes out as 0.5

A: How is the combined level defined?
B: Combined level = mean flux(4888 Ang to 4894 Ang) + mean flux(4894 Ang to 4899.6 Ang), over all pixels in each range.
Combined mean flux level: 13.94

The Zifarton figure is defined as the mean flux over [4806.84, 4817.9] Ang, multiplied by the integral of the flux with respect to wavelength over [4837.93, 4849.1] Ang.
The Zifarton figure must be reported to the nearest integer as 487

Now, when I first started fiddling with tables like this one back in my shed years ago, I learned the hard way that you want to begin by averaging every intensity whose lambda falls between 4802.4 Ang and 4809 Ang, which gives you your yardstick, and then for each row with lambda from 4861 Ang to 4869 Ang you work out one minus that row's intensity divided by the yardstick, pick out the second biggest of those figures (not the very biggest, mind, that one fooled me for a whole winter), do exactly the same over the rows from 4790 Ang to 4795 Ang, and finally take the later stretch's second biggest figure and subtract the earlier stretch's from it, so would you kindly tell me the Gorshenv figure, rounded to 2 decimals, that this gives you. -0.10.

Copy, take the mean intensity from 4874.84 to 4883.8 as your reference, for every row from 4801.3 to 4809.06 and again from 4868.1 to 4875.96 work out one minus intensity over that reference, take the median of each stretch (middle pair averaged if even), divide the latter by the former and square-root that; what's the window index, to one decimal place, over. 1.1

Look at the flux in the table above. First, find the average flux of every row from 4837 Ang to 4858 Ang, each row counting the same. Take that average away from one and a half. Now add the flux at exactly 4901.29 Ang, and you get 1.9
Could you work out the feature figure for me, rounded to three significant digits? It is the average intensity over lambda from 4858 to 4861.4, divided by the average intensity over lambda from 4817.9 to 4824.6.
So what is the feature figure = 1.05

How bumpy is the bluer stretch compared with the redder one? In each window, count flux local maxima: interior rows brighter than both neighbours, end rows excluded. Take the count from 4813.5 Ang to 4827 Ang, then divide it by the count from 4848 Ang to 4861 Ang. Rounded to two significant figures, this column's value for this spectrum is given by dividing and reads 0.50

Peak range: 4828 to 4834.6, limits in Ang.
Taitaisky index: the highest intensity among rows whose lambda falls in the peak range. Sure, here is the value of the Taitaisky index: 6.262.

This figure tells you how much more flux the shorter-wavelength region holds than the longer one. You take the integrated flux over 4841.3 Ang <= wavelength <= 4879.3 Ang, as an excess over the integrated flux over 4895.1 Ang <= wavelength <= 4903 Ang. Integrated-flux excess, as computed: 199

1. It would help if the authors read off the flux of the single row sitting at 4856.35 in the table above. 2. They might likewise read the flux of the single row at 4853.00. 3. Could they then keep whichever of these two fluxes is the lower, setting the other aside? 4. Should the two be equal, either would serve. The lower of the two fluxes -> 6.84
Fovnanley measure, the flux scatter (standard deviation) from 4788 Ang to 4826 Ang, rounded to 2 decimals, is 0.29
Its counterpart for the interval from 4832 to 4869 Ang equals 0.24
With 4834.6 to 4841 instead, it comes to 0.03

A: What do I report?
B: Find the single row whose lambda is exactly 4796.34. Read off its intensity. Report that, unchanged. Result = 6.161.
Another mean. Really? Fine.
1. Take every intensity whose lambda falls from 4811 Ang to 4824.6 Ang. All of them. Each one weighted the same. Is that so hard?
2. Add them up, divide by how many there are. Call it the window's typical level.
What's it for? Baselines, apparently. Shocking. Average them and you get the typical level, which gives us 6.55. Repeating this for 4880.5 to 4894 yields 6.82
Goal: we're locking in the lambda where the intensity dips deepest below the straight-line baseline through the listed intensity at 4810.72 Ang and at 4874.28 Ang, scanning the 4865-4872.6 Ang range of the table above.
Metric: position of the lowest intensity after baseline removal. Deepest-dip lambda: 4872.03 Ang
